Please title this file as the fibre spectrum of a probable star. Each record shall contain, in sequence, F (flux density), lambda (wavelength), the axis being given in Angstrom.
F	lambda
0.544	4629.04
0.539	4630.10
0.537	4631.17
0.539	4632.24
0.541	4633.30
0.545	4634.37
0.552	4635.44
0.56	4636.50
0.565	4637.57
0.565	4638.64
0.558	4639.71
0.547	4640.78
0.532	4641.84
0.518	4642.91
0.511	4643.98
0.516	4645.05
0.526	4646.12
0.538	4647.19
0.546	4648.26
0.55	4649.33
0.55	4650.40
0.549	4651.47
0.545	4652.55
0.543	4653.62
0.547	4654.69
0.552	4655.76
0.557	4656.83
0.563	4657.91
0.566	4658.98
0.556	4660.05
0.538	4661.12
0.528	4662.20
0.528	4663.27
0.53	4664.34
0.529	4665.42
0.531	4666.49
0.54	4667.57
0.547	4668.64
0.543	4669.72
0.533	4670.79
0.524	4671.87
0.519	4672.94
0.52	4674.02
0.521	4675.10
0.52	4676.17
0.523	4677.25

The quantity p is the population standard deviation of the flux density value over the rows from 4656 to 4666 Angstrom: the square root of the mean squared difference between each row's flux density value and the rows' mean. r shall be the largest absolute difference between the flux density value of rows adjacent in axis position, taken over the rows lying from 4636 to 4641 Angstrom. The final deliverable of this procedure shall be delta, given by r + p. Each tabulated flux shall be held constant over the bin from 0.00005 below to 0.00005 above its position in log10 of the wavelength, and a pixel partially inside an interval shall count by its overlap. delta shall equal 0.026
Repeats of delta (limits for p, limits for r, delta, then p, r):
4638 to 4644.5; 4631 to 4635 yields 0.024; 0.020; 0.004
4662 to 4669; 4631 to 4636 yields 0.014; 0.007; 0.007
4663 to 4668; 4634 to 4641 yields 0.015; 0.004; 0.011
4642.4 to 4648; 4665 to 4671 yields 0.019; 0.009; 0.010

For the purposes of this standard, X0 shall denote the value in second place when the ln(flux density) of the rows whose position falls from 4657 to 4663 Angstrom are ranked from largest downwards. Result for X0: -0.57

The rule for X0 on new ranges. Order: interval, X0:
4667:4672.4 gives -0.61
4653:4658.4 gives -0.59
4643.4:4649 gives -0.62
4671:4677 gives -0.65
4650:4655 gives -0.60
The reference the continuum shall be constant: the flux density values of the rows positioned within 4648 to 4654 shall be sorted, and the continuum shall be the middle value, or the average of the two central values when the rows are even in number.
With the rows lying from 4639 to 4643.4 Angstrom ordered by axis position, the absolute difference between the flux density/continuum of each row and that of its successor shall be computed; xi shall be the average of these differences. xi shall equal 0.0244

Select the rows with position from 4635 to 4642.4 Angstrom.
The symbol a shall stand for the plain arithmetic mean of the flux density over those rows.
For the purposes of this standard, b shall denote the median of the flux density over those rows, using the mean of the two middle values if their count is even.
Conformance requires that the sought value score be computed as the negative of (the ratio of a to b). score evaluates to -0.99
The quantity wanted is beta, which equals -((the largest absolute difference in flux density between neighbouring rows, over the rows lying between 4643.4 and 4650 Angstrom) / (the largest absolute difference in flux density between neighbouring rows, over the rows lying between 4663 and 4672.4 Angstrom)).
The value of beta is -1.20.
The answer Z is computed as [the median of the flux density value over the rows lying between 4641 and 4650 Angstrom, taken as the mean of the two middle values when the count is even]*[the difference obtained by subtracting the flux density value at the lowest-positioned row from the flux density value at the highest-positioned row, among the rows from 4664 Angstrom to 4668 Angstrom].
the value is 0.005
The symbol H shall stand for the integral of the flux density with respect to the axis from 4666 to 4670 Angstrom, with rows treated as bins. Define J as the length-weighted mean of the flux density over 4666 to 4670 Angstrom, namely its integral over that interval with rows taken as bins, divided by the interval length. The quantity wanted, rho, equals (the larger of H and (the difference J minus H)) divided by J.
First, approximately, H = 2.2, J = 0.54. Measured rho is 4.0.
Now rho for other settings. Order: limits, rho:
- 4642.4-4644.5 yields 2.1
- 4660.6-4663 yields 2.4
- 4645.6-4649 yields 3.4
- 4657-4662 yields 5.0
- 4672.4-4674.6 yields 2.2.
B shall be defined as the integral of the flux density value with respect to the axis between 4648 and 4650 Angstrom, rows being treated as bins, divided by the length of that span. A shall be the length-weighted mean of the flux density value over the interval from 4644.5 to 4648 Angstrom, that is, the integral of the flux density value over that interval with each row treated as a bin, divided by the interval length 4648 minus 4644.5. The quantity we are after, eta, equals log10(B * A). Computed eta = -0.5380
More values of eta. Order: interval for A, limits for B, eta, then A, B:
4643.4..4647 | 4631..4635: -0.5515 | 0.52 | 0.541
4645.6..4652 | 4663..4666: -0.5410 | 0.54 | 0.530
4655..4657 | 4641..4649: -0.5332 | 0.55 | 0.529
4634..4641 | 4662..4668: -0.5294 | 0.56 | 0.531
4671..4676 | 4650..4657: -0.5433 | 0.52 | 0.549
